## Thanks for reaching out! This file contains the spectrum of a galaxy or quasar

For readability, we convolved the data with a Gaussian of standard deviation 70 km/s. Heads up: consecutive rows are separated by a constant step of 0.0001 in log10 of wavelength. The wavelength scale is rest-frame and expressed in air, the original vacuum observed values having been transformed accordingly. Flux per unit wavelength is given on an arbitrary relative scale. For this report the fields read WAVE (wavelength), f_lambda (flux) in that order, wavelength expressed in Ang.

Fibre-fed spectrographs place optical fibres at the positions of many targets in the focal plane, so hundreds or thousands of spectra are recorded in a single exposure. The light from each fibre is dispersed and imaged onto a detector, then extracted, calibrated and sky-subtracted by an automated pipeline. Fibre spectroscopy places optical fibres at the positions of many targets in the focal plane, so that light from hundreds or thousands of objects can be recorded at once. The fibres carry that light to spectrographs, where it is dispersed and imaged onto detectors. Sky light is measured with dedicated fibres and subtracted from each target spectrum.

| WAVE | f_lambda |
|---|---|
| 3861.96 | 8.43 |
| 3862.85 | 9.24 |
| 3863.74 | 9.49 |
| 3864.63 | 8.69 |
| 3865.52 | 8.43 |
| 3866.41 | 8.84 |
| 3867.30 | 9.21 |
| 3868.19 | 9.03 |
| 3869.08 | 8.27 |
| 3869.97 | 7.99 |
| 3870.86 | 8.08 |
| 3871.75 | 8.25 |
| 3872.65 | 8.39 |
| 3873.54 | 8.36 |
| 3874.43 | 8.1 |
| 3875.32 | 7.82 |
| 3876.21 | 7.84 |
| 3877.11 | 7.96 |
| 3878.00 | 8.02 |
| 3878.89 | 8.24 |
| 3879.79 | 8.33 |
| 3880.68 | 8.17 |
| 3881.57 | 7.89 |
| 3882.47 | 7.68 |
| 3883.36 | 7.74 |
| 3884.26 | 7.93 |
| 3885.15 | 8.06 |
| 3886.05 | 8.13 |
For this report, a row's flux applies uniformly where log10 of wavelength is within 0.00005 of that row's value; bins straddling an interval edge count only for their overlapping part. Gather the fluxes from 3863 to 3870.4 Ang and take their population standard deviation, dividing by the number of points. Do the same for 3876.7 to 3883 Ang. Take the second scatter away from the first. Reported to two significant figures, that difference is 0.26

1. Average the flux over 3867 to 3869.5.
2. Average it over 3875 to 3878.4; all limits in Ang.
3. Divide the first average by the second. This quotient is 1.12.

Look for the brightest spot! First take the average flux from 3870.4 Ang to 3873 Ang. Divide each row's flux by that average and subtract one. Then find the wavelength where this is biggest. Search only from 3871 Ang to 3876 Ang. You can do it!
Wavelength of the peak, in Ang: 3872.65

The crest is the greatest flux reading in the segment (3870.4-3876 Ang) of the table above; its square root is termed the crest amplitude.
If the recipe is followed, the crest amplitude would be 2.90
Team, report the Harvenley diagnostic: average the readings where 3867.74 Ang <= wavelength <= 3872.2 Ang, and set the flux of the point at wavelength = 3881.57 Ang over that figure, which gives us 0.95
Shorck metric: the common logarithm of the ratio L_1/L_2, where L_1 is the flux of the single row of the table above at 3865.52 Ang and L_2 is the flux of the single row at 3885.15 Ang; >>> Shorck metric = 0.019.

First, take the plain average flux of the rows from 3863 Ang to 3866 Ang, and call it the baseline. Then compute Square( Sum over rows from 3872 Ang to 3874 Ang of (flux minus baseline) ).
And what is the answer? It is 1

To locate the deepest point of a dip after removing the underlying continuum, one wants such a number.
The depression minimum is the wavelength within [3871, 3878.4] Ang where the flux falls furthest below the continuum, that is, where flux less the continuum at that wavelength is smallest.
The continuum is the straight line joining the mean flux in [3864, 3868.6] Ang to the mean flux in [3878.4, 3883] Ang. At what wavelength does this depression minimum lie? 3875.32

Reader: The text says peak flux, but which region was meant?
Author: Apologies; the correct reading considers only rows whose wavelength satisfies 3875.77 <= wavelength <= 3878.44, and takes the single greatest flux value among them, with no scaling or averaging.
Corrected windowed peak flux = 8.02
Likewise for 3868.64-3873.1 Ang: 8.39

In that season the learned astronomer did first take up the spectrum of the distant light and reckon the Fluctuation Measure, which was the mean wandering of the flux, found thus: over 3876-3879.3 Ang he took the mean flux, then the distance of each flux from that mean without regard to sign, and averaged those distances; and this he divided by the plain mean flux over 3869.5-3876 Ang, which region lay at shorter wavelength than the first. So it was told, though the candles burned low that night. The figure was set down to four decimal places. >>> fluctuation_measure 0.0141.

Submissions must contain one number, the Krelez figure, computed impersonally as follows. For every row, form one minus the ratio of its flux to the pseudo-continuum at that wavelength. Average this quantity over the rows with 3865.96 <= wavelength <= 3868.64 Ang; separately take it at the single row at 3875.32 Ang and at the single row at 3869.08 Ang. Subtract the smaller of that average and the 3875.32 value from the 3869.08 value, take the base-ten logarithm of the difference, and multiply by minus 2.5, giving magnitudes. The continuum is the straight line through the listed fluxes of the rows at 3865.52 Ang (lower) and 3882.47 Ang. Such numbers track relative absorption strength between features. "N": 2.7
